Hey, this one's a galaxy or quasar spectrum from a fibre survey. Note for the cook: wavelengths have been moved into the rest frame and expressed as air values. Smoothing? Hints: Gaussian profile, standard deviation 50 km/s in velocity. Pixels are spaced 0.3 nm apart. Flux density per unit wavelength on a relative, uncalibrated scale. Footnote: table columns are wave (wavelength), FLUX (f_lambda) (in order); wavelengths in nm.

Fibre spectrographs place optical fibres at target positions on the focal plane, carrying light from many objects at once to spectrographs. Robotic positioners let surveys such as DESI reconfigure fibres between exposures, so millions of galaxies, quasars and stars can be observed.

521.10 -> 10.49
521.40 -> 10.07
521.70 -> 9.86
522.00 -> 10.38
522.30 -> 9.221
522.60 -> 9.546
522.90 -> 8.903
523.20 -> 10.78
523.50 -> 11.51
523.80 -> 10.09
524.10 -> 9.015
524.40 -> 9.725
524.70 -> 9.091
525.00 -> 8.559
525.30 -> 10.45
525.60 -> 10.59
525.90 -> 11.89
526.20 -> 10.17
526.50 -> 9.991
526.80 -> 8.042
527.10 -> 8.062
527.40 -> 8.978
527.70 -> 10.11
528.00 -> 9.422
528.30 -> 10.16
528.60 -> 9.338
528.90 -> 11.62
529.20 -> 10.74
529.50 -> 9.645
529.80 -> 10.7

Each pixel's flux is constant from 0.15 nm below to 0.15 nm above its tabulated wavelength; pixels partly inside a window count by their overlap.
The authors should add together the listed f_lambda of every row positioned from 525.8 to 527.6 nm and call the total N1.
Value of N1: 57.1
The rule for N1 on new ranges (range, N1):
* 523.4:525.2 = 58.0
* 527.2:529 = 59.6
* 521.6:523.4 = 58.7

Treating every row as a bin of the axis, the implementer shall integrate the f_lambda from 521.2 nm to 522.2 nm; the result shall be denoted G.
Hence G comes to 10.1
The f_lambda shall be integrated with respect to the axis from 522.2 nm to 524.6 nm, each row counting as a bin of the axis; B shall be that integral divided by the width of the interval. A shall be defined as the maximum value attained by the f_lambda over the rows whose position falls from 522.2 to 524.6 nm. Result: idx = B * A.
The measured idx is 113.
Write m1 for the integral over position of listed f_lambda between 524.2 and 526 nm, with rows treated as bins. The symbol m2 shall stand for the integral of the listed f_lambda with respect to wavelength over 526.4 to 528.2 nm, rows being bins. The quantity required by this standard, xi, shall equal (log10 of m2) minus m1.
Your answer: -16.73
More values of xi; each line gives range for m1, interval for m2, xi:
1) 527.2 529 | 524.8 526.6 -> -16.44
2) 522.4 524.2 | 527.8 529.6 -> -16.70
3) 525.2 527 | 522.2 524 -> -16.97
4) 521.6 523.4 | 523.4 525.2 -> -16.45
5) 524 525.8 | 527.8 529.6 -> -16.11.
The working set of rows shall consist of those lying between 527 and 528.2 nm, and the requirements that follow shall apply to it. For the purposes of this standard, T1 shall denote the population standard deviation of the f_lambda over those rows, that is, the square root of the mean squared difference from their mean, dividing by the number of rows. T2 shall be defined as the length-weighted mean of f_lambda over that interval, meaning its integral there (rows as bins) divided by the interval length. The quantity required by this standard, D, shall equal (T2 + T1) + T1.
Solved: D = 10.7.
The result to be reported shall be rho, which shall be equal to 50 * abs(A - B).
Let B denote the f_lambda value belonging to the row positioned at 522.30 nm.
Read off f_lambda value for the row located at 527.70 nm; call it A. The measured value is 44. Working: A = 10.11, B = 9.221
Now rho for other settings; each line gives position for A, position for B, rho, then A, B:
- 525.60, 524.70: 75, 10.59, 9.091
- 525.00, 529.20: 109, 8.559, 10.74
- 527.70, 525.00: 78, 10.11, 8.559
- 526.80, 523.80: 102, 8.042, 10.09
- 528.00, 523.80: 33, 9.422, 10.09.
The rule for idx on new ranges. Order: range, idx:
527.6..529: 117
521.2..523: 101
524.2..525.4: 98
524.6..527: 117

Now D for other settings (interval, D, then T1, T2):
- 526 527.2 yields 11.3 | 1.02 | 9.2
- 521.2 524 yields 11.5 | 0.75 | 10.0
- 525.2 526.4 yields 12.1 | 0.66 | 10.8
